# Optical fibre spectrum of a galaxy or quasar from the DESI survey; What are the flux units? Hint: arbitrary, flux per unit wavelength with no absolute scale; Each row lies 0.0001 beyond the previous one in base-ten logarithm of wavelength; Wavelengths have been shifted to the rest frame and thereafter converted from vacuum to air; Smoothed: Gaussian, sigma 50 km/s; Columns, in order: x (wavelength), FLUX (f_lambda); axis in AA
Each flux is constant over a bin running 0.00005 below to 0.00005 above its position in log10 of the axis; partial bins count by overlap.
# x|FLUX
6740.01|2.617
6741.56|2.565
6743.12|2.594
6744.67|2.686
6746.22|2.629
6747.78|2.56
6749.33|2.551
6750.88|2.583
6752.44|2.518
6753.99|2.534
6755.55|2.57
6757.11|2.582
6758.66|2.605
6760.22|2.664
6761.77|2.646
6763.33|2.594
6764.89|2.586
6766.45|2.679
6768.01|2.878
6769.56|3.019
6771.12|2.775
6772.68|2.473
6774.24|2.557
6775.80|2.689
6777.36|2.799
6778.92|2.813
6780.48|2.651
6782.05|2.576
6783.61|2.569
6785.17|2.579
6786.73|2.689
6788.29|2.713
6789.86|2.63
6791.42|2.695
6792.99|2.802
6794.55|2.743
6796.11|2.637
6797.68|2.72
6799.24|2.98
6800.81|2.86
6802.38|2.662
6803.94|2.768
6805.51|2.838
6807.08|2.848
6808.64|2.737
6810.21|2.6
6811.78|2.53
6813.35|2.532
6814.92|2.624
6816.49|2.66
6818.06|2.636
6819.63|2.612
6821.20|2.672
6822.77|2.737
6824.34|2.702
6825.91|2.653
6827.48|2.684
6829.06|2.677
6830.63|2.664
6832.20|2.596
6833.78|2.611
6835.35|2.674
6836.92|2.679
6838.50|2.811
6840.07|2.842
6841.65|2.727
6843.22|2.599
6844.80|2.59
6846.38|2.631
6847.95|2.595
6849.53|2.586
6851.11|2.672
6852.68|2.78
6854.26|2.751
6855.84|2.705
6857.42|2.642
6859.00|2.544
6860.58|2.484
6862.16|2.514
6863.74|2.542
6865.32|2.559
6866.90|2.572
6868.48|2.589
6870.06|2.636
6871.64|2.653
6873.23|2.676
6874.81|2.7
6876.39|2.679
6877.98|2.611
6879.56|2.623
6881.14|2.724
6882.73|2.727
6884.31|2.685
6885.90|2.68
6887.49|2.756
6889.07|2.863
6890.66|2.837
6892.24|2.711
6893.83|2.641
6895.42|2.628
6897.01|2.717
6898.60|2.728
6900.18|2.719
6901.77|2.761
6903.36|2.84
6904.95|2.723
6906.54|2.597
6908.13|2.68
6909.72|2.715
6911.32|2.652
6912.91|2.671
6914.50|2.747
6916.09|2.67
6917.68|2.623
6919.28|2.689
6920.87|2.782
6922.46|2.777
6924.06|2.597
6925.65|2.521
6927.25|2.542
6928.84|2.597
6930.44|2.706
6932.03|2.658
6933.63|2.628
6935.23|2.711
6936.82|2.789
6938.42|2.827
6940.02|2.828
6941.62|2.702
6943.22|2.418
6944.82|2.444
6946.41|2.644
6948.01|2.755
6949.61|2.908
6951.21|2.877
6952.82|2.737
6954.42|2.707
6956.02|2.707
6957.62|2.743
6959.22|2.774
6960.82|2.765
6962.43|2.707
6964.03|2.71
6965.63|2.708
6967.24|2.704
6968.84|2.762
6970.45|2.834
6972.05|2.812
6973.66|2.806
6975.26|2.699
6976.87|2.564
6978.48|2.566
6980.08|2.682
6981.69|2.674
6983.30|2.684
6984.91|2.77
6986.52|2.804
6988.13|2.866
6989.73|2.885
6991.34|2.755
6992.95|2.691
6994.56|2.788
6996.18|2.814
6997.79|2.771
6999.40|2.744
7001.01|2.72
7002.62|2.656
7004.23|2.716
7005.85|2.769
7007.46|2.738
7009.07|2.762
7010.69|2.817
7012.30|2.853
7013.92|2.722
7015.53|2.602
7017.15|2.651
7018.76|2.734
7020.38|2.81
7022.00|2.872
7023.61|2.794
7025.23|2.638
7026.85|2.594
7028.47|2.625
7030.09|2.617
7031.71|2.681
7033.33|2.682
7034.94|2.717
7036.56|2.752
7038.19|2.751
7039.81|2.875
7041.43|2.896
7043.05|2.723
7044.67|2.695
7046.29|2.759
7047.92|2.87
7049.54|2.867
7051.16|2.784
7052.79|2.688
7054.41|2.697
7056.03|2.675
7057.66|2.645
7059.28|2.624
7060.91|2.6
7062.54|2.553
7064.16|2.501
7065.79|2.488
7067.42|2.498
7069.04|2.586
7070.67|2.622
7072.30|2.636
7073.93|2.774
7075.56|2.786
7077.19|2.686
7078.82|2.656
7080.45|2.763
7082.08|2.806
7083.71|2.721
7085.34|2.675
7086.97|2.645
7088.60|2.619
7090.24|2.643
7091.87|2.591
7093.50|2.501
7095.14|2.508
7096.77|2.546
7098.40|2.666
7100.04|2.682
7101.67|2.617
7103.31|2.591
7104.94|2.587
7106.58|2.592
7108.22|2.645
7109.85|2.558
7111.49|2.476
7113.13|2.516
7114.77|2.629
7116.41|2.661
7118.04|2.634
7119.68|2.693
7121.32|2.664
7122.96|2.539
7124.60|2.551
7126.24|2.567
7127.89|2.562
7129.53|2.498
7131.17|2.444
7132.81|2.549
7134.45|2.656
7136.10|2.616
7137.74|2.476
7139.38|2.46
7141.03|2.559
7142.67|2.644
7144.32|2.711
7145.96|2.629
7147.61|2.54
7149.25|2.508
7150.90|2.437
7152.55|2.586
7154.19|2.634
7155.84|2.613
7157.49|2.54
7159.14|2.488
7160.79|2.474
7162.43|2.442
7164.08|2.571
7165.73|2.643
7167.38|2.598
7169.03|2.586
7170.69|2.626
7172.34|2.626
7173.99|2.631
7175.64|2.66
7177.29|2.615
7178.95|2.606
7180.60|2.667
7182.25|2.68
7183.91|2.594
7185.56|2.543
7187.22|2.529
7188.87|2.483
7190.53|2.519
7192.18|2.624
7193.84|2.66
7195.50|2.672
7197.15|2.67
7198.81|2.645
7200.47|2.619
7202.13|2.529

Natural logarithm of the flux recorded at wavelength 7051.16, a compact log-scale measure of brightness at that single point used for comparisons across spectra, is 1.02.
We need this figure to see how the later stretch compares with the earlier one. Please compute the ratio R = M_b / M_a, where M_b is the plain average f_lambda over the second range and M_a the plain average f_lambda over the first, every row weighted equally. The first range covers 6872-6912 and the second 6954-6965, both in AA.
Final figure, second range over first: 1.01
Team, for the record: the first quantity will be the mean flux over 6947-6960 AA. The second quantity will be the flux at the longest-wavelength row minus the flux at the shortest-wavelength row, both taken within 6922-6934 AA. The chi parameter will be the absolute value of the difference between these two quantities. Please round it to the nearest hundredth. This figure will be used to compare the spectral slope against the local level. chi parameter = 2.92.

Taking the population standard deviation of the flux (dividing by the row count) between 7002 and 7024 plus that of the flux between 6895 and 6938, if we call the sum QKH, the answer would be 0.15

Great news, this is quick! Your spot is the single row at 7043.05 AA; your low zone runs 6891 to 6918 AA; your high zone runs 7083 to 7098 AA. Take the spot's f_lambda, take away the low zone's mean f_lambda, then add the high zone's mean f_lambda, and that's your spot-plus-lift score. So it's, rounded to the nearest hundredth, 2.63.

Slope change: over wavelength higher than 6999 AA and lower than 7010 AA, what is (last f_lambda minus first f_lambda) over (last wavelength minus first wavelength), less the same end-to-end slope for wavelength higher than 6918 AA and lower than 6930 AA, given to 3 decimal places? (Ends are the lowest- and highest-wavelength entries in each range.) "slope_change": 0.011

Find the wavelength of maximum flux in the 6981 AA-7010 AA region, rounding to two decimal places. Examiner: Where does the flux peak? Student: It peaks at 6989.73 AA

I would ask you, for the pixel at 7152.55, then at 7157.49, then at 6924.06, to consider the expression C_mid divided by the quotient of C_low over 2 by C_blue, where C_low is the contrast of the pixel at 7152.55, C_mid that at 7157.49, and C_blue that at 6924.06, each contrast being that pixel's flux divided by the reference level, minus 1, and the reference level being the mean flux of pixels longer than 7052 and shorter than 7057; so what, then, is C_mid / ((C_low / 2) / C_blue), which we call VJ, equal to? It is -0.10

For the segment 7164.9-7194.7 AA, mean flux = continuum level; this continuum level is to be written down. 2.60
